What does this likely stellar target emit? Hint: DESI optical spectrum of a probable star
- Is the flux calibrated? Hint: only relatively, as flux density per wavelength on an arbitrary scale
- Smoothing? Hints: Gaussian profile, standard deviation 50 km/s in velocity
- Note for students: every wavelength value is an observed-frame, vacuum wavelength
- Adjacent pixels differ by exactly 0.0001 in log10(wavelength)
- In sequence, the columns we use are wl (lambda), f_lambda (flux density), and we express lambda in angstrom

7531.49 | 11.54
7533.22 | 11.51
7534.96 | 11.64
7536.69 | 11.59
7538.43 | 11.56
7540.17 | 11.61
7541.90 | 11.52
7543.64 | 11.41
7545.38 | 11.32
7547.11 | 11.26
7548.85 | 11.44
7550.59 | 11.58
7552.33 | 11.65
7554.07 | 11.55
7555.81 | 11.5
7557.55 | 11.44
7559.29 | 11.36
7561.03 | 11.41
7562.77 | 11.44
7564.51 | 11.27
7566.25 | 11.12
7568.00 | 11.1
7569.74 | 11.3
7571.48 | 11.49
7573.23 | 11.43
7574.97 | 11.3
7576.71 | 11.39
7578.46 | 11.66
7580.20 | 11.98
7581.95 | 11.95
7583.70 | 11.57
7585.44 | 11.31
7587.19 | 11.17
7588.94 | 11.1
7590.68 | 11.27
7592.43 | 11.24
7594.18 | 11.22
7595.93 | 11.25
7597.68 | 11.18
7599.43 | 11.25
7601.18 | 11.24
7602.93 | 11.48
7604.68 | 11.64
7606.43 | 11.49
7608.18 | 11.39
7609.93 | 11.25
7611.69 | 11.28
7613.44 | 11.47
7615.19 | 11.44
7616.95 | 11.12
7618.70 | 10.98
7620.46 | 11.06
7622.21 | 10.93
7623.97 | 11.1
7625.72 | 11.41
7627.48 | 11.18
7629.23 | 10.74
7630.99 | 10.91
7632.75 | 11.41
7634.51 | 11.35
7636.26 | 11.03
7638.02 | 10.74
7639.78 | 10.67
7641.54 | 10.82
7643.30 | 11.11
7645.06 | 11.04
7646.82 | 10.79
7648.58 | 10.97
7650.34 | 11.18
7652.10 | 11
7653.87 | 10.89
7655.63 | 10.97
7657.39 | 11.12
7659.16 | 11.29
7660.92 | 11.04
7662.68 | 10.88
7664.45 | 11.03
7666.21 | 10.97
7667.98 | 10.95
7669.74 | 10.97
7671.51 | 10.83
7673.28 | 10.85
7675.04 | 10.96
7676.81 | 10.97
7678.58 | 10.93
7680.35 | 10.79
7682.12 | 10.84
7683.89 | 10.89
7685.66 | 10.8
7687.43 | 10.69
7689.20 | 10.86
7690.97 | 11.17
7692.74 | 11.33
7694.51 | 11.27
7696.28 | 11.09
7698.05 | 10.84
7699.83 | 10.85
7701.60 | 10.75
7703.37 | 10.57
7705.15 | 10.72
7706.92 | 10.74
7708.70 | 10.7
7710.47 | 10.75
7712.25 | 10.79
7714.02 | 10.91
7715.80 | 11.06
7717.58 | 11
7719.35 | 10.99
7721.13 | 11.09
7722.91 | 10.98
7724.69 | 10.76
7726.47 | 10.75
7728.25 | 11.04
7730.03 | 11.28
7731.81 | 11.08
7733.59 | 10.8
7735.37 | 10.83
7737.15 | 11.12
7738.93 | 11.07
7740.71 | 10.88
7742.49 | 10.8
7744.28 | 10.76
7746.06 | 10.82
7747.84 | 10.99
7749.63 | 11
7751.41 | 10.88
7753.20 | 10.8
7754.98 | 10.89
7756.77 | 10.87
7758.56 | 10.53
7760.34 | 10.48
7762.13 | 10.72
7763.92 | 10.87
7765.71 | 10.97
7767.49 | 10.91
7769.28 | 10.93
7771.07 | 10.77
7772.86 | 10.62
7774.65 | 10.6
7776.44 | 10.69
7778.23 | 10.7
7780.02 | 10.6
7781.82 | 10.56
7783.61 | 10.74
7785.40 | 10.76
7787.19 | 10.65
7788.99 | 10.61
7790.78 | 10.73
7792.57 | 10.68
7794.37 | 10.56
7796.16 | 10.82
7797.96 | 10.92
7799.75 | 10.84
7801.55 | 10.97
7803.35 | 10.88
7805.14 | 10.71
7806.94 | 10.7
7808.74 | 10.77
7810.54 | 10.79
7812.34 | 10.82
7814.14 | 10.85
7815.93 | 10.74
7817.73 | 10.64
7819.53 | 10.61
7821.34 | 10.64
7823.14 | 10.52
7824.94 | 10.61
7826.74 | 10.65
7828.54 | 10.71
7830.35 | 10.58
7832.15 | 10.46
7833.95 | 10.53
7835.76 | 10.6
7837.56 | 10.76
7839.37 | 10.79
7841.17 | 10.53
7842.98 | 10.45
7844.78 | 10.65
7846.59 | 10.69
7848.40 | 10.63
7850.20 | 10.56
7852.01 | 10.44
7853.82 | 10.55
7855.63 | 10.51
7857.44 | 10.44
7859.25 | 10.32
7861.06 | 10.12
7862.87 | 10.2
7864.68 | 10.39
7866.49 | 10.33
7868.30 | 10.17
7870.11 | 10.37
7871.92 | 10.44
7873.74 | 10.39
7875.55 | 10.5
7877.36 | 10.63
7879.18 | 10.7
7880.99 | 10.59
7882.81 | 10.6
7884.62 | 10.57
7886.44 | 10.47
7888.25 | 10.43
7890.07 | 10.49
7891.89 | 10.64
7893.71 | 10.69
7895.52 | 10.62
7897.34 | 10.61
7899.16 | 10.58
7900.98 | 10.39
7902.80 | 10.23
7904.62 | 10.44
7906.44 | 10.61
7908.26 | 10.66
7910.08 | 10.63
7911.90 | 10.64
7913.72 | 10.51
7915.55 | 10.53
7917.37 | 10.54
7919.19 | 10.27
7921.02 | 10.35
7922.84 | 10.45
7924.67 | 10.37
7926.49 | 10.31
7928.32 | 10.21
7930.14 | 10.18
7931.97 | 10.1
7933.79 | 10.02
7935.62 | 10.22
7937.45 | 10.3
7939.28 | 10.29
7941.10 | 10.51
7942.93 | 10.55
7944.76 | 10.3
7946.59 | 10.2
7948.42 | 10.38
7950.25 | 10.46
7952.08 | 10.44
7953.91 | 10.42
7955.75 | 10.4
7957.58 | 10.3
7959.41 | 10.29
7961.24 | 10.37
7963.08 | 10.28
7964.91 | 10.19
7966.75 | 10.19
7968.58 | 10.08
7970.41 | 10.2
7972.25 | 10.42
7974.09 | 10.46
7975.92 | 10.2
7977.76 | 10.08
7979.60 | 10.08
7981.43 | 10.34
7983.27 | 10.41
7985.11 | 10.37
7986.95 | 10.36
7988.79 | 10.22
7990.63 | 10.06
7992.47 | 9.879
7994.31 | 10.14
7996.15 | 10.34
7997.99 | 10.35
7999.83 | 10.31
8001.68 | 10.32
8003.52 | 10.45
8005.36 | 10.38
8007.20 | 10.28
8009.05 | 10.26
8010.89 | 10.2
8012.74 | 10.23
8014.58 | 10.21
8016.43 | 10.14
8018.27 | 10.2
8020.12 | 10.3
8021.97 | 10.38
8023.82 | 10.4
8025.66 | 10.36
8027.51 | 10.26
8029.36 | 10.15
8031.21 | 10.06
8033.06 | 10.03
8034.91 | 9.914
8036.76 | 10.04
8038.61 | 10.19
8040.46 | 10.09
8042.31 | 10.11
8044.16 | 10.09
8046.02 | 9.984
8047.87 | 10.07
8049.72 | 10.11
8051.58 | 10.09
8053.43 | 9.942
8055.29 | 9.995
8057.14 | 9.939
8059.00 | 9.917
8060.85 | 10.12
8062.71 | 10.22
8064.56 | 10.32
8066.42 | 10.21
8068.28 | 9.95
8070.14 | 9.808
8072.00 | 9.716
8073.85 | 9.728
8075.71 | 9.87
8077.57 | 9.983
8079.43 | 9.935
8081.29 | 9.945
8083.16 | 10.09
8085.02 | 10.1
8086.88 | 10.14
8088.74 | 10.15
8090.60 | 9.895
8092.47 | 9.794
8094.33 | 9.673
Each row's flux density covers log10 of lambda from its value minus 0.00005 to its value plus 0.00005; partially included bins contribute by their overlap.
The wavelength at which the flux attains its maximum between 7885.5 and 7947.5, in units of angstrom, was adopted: 7893.71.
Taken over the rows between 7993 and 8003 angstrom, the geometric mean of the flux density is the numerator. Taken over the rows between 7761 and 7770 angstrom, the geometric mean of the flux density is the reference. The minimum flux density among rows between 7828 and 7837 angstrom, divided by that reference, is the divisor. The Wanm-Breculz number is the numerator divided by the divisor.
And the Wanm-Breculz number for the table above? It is 10.7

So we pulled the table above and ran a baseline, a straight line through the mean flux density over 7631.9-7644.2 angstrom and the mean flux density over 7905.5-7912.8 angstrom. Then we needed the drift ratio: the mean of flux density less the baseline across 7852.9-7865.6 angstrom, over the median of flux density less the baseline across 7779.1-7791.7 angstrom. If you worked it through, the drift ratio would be 2.2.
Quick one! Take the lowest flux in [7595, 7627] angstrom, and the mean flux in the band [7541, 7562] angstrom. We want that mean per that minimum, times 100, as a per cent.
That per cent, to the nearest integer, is 105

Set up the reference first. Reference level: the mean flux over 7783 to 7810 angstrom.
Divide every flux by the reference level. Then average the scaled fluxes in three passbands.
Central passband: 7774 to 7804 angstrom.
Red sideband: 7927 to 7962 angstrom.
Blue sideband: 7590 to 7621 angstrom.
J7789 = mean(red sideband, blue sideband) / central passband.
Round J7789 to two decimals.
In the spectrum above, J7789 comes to 1.01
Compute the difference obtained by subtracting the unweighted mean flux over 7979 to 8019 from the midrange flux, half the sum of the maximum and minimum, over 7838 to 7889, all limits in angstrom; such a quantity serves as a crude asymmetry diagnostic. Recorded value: 0.20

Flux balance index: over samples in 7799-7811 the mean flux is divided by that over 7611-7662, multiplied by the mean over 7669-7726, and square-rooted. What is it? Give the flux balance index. 3.26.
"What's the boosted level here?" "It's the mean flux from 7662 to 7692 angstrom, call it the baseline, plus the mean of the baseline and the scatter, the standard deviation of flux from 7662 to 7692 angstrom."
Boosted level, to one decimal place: 16.4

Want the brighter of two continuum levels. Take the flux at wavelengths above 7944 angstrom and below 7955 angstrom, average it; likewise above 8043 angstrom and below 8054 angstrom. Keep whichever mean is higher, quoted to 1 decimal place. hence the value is 10.4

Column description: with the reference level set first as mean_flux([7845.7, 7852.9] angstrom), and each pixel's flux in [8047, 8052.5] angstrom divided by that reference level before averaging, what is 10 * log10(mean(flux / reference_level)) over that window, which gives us -0.21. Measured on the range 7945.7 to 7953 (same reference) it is -0.09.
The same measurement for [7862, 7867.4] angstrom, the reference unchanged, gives -0.11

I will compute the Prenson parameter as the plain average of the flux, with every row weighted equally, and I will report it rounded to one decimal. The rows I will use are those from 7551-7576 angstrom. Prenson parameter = 11.4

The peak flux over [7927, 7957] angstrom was 10.55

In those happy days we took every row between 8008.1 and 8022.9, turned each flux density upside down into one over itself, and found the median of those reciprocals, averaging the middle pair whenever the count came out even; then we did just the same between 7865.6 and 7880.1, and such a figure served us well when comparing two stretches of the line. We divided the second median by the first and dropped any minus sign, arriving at 0.981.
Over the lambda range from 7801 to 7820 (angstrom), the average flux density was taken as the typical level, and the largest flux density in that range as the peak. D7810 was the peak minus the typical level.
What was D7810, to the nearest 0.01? 0.20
